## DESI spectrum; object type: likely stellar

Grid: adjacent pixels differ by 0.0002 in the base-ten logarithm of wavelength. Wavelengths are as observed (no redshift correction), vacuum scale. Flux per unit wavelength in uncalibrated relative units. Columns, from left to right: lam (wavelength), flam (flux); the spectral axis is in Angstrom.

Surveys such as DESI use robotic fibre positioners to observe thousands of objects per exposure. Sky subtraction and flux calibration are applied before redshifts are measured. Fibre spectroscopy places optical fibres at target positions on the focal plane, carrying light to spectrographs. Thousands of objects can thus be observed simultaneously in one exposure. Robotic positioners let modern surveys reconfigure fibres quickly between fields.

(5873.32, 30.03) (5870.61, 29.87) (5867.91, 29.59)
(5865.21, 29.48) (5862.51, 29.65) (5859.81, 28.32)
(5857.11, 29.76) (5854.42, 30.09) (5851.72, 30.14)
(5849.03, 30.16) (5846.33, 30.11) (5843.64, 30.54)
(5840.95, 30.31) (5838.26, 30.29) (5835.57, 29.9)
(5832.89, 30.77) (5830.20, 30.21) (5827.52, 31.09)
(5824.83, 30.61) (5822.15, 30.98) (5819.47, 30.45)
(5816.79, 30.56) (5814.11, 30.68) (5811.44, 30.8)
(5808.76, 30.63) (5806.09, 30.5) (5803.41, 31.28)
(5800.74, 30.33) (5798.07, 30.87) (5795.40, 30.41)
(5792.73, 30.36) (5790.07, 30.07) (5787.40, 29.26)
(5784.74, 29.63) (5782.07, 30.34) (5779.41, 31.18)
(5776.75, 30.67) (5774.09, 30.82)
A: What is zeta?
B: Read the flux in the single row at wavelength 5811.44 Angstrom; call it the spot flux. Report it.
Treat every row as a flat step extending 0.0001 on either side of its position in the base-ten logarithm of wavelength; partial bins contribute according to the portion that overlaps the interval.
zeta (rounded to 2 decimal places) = 30.80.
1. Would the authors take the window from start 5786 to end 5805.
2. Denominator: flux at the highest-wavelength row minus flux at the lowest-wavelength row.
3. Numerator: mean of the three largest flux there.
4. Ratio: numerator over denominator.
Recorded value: 15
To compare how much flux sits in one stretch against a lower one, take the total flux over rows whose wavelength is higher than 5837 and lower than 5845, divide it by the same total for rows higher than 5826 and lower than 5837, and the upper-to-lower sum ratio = 0.75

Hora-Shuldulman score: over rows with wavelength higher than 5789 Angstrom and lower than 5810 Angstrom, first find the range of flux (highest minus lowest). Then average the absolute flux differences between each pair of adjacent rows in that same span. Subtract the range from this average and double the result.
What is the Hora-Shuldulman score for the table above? -1.5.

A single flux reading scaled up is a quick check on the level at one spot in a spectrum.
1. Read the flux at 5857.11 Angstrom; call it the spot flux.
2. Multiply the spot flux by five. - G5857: 149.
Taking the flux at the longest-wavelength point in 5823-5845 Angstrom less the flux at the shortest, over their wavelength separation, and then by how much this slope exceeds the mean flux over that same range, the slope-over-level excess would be -30.5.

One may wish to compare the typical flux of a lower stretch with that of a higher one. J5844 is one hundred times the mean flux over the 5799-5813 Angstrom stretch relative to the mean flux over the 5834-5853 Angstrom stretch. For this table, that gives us 102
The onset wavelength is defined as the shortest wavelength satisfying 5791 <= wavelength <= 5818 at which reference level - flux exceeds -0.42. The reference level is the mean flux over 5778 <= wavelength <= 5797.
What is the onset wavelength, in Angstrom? 5792.73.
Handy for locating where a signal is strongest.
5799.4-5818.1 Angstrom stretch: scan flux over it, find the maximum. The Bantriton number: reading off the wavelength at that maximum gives 5803.41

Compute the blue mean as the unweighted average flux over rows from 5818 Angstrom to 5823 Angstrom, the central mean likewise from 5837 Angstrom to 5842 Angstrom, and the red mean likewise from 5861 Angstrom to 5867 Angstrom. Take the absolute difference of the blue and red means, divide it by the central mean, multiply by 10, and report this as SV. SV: 0.38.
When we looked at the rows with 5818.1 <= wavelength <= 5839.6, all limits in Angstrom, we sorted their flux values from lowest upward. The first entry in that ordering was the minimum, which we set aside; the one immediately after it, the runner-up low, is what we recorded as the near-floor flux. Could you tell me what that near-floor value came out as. 30.21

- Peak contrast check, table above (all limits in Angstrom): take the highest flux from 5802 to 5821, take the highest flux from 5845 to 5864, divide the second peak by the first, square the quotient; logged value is 0.930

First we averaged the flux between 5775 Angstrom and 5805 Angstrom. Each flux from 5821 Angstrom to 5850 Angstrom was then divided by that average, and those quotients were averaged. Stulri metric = 1.00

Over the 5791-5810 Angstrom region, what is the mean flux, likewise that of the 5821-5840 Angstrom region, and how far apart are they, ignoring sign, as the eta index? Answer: 0.08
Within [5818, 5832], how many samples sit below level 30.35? 1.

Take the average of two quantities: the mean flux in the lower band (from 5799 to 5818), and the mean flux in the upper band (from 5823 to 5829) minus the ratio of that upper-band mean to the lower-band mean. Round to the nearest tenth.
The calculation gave 30.3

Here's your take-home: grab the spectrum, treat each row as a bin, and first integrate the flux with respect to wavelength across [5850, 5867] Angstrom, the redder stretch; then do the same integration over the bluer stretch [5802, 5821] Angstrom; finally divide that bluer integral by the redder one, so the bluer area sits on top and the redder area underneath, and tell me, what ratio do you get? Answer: 1.2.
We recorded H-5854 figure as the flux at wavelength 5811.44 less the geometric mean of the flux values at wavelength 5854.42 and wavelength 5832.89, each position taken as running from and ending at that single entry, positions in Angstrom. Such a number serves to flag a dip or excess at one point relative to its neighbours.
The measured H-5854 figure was 0.4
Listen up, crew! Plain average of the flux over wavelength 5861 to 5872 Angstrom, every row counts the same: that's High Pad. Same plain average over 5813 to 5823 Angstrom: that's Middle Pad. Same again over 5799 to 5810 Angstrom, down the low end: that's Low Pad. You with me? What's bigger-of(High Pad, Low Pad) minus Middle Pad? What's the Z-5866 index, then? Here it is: 0.0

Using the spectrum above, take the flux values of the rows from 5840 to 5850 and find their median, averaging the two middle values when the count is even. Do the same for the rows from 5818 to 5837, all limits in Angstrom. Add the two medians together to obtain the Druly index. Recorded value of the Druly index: 60.8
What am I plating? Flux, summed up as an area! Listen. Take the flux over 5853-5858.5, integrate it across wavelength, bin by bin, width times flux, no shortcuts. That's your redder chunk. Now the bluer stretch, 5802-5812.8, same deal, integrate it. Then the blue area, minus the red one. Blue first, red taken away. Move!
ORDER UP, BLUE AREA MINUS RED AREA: 168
